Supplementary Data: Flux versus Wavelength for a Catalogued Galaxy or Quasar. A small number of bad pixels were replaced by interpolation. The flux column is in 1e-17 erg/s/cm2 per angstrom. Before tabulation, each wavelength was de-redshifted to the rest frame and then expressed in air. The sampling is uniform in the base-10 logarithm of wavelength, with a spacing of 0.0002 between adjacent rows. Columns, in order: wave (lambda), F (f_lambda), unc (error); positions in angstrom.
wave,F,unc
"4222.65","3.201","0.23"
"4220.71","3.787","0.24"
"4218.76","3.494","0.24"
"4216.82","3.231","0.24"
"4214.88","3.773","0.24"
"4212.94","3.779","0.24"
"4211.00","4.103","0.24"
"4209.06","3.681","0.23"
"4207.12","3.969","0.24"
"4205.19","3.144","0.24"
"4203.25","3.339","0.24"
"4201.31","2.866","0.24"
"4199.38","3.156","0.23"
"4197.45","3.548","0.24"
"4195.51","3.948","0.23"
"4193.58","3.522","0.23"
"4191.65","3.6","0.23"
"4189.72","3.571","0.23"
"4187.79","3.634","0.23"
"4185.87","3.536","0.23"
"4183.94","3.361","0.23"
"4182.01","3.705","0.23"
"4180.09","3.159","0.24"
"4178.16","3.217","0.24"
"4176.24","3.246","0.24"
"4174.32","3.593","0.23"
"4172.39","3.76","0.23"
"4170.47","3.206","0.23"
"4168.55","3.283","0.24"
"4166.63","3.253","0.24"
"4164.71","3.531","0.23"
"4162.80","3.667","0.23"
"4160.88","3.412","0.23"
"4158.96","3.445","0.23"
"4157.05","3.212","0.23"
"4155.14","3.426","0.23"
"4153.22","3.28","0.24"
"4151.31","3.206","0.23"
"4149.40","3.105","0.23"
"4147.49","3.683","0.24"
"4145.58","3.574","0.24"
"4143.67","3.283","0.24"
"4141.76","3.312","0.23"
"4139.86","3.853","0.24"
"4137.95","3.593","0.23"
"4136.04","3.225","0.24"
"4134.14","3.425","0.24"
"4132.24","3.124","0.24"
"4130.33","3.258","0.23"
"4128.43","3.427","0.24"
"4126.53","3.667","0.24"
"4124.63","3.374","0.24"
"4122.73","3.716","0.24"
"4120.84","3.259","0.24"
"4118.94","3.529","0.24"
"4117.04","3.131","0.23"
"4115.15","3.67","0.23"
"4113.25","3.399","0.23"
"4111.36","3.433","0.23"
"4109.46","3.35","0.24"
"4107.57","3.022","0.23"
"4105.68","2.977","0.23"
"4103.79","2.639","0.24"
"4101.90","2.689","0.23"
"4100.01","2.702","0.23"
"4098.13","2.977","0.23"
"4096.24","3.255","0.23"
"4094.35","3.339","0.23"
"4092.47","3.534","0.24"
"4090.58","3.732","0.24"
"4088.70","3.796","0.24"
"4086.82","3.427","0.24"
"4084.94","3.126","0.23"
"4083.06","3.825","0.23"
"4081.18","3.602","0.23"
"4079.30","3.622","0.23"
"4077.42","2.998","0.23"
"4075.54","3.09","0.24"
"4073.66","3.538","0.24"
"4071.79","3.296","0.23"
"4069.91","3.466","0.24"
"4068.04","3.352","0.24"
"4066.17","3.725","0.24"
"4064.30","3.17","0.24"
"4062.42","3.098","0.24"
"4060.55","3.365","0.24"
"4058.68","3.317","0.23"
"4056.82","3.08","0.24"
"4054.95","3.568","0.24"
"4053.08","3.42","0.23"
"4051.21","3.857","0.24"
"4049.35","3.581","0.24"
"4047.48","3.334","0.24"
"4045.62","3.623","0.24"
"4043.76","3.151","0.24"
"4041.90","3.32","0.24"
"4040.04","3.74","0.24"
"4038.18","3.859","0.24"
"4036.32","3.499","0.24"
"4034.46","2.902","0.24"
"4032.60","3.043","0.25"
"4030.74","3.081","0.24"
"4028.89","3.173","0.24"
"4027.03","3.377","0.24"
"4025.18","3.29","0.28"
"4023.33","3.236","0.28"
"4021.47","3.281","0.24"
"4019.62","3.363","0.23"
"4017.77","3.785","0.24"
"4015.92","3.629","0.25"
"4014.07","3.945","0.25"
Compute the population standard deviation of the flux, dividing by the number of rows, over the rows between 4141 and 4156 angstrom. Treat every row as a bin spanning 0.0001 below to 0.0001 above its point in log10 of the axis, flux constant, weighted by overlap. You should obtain 0.180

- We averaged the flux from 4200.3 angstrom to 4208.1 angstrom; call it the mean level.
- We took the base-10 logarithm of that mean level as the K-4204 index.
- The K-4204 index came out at 0.522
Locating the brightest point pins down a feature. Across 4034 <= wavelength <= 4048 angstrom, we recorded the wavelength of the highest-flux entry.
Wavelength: 4038.18 angstrom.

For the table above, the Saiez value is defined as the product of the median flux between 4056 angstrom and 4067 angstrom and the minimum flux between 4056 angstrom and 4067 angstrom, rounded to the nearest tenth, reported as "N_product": 10.0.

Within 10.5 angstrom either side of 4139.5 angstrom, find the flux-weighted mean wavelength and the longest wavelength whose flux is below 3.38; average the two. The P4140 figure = 4144.7 angstrom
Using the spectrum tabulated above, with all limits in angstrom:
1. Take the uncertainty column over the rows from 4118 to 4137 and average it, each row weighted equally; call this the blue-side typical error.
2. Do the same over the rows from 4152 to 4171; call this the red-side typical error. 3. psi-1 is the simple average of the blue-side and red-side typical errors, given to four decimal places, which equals 0.2360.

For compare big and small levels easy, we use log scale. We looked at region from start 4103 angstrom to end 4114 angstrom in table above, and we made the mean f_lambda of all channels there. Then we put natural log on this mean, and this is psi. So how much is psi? 1.14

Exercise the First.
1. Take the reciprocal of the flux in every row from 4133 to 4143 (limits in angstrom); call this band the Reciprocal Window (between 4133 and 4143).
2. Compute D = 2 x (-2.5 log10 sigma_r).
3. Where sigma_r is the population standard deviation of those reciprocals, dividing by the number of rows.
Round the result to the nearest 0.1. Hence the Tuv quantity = 8.7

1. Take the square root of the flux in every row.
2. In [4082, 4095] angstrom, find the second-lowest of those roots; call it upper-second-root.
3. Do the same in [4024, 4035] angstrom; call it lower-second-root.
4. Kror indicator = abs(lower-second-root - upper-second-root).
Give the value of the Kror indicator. 0.083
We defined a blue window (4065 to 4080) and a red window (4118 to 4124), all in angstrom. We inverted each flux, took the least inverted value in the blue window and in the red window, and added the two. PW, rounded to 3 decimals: 0.538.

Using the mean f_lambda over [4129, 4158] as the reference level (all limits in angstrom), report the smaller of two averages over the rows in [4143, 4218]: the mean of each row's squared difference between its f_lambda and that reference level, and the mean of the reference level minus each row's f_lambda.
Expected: -0.09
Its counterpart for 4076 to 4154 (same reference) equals 0.03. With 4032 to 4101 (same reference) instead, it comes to -0.02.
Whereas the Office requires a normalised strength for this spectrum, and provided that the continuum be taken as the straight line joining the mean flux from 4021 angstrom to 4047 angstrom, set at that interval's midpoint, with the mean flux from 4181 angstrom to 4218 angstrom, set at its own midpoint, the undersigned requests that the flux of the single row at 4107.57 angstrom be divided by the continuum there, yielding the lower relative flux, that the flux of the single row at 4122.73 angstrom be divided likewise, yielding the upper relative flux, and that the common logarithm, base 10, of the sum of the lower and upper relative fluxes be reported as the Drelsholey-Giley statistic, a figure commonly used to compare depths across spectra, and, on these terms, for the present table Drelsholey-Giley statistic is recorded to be 0.29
